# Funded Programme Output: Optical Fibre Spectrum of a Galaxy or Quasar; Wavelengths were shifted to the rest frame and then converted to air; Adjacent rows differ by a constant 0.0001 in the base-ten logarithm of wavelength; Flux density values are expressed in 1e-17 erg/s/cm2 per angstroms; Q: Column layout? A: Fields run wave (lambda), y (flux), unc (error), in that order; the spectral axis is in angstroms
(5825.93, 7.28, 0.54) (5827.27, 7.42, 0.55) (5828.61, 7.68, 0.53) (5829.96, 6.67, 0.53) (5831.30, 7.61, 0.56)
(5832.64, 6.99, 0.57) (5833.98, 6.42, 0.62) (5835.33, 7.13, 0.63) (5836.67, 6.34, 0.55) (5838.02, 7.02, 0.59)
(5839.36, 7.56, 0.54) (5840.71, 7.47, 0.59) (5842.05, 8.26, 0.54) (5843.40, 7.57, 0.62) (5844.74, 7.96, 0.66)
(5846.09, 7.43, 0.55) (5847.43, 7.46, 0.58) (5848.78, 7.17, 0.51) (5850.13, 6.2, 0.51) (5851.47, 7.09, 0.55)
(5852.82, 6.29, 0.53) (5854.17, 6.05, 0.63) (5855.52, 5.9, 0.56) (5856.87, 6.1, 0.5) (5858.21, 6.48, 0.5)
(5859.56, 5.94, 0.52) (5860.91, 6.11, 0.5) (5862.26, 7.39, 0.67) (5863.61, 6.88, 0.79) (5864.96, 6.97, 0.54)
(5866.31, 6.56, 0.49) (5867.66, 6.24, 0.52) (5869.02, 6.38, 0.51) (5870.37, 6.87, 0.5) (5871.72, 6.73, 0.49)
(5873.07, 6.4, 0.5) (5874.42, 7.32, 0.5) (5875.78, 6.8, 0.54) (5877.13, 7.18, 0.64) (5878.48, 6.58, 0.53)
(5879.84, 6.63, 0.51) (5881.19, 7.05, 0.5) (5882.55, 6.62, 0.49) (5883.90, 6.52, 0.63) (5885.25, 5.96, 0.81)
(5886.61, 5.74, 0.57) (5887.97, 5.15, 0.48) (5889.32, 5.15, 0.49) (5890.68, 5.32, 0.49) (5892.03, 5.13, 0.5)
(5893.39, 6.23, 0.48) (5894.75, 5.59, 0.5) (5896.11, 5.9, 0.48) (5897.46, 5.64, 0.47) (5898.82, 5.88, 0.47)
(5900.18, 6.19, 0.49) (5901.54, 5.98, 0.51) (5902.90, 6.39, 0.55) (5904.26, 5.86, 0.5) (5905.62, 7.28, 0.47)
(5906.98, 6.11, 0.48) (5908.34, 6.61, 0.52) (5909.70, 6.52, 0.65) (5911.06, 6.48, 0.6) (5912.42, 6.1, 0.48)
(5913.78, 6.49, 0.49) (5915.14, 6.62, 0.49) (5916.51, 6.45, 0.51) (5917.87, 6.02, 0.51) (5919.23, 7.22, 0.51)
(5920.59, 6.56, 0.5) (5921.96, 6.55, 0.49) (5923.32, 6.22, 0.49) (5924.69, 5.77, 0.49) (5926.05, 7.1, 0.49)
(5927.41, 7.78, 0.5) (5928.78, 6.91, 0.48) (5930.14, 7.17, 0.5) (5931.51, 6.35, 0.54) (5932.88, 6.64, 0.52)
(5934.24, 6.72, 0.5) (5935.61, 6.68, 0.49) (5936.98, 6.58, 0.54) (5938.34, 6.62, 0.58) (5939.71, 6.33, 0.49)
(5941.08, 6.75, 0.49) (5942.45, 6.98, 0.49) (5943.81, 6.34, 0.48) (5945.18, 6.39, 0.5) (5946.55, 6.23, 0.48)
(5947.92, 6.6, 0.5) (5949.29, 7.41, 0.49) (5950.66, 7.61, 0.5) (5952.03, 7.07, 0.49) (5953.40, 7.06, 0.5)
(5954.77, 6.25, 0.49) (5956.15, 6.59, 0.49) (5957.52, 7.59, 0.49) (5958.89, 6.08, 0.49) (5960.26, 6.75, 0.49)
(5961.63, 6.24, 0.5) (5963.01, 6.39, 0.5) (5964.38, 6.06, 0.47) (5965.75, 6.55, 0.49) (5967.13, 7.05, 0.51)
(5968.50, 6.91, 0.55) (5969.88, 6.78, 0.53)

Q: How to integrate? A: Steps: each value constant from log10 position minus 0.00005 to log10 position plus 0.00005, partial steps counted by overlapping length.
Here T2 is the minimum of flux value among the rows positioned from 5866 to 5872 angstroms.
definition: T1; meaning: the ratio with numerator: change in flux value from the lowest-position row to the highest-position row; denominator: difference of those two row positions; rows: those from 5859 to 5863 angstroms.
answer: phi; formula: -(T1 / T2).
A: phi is -0.09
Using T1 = 0.5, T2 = 6.24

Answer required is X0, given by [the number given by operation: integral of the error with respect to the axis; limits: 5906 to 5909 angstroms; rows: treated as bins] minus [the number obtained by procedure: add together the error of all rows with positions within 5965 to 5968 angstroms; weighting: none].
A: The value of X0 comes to 0.49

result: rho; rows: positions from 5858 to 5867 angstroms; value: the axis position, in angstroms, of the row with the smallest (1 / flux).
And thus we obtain 5862.26 angstroms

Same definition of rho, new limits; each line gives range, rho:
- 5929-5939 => 5930.14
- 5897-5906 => 5905.62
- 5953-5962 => 5957.52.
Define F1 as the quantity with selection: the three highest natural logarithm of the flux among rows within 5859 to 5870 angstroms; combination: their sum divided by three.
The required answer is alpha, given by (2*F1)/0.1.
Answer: 39.1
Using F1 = 1.96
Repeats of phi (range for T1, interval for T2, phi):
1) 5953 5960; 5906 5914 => 0.03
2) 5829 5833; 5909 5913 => -0.02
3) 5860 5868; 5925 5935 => 0.00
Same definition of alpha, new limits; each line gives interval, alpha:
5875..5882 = 38.9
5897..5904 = 36.4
